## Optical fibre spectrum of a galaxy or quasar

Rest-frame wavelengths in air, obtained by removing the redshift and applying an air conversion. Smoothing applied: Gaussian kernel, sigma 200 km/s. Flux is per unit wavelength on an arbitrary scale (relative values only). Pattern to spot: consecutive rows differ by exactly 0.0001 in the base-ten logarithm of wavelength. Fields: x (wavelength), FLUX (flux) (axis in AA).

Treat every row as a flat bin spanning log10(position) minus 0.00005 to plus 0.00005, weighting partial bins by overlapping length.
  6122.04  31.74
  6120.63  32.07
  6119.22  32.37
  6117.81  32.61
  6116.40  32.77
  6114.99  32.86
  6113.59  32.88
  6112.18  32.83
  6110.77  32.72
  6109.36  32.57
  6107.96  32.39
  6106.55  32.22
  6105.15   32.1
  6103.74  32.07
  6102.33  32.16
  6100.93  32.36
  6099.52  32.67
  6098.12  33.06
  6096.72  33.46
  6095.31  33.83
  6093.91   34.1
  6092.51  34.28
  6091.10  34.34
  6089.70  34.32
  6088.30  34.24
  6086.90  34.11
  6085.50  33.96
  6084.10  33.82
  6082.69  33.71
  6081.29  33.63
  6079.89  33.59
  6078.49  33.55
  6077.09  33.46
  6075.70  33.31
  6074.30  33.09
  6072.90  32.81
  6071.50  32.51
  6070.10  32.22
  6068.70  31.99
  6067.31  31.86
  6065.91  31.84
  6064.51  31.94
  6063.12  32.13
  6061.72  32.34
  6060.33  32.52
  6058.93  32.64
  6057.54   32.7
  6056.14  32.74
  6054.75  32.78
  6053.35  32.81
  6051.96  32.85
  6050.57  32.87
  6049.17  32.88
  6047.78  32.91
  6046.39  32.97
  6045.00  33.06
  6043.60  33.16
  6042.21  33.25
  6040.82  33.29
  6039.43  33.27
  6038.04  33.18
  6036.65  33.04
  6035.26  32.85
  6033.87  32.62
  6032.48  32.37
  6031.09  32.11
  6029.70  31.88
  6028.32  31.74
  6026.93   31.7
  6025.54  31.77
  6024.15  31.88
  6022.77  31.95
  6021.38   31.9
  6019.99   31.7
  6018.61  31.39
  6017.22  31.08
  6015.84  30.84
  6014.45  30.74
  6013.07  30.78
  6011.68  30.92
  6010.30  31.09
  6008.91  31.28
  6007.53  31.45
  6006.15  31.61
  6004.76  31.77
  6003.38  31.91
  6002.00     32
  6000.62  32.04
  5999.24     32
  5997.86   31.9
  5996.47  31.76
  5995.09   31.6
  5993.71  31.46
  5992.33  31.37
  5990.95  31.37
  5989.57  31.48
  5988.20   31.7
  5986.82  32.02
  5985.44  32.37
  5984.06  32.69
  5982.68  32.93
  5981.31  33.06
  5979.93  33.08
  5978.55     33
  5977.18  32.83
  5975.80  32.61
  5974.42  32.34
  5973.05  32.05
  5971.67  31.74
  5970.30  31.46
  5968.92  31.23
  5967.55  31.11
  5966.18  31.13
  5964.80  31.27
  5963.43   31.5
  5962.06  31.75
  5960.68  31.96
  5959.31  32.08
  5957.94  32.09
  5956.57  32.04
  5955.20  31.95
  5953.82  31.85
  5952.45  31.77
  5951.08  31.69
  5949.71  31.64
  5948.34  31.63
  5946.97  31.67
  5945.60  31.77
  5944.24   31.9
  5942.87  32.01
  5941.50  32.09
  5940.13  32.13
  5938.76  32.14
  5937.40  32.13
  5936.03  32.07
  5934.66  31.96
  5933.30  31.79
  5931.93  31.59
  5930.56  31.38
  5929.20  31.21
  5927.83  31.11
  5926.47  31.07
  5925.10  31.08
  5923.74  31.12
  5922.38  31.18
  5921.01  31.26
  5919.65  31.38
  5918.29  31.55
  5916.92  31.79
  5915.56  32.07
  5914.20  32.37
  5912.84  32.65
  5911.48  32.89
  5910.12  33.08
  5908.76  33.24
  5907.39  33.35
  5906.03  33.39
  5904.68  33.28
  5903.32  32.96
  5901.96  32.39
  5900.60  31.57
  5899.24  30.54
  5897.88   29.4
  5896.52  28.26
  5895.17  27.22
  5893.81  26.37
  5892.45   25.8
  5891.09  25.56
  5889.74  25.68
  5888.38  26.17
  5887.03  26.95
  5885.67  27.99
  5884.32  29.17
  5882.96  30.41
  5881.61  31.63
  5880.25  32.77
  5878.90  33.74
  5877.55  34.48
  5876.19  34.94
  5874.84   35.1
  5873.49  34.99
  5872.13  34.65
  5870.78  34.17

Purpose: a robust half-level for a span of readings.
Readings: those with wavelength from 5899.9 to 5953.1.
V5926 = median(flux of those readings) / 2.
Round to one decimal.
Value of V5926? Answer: 15.9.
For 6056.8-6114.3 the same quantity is 16.4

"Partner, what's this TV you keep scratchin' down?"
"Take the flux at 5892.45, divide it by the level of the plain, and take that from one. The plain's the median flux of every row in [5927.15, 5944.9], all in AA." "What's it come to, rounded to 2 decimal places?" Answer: 0.19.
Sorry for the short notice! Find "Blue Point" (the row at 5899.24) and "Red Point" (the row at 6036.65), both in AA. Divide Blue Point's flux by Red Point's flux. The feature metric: 0.92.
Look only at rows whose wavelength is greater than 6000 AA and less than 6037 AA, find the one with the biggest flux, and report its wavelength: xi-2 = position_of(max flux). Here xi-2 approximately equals 6036.65 AA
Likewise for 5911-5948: 5911.48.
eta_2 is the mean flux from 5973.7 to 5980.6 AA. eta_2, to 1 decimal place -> 32.8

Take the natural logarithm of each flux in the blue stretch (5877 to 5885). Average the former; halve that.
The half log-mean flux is 1.733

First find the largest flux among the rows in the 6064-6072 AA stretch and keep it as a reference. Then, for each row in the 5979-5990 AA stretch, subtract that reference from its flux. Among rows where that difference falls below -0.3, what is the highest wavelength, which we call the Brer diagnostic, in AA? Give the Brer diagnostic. 5989.57 AA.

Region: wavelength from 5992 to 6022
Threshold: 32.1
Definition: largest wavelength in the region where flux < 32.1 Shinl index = 6021.38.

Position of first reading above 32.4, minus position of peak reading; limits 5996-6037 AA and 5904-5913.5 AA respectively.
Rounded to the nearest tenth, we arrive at 127.8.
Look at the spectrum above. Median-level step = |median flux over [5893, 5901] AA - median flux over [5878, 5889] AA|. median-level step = 0.96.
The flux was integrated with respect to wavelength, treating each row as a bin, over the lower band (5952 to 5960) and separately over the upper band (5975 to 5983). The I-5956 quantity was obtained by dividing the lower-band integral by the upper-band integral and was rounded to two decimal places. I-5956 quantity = 0.97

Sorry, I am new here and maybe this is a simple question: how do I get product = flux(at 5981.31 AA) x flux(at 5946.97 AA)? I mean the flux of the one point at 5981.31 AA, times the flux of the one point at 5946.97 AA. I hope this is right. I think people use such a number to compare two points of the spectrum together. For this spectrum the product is 1047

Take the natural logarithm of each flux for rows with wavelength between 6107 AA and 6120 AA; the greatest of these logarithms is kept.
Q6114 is 3.49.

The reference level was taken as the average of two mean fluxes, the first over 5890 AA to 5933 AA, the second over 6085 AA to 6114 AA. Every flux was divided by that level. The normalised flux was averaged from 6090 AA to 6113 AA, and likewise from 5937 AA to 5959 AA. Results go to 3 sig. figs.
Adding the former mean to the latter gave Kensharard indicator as 2.02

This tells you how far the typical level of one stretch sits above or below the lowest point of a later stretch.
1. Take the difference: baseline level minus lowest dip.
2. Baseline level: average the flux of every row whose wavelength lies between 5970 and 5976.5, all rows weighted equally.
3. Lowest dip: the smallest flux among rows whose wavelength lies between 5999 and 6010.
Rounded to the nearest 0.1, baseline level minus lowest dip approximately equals 0.8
